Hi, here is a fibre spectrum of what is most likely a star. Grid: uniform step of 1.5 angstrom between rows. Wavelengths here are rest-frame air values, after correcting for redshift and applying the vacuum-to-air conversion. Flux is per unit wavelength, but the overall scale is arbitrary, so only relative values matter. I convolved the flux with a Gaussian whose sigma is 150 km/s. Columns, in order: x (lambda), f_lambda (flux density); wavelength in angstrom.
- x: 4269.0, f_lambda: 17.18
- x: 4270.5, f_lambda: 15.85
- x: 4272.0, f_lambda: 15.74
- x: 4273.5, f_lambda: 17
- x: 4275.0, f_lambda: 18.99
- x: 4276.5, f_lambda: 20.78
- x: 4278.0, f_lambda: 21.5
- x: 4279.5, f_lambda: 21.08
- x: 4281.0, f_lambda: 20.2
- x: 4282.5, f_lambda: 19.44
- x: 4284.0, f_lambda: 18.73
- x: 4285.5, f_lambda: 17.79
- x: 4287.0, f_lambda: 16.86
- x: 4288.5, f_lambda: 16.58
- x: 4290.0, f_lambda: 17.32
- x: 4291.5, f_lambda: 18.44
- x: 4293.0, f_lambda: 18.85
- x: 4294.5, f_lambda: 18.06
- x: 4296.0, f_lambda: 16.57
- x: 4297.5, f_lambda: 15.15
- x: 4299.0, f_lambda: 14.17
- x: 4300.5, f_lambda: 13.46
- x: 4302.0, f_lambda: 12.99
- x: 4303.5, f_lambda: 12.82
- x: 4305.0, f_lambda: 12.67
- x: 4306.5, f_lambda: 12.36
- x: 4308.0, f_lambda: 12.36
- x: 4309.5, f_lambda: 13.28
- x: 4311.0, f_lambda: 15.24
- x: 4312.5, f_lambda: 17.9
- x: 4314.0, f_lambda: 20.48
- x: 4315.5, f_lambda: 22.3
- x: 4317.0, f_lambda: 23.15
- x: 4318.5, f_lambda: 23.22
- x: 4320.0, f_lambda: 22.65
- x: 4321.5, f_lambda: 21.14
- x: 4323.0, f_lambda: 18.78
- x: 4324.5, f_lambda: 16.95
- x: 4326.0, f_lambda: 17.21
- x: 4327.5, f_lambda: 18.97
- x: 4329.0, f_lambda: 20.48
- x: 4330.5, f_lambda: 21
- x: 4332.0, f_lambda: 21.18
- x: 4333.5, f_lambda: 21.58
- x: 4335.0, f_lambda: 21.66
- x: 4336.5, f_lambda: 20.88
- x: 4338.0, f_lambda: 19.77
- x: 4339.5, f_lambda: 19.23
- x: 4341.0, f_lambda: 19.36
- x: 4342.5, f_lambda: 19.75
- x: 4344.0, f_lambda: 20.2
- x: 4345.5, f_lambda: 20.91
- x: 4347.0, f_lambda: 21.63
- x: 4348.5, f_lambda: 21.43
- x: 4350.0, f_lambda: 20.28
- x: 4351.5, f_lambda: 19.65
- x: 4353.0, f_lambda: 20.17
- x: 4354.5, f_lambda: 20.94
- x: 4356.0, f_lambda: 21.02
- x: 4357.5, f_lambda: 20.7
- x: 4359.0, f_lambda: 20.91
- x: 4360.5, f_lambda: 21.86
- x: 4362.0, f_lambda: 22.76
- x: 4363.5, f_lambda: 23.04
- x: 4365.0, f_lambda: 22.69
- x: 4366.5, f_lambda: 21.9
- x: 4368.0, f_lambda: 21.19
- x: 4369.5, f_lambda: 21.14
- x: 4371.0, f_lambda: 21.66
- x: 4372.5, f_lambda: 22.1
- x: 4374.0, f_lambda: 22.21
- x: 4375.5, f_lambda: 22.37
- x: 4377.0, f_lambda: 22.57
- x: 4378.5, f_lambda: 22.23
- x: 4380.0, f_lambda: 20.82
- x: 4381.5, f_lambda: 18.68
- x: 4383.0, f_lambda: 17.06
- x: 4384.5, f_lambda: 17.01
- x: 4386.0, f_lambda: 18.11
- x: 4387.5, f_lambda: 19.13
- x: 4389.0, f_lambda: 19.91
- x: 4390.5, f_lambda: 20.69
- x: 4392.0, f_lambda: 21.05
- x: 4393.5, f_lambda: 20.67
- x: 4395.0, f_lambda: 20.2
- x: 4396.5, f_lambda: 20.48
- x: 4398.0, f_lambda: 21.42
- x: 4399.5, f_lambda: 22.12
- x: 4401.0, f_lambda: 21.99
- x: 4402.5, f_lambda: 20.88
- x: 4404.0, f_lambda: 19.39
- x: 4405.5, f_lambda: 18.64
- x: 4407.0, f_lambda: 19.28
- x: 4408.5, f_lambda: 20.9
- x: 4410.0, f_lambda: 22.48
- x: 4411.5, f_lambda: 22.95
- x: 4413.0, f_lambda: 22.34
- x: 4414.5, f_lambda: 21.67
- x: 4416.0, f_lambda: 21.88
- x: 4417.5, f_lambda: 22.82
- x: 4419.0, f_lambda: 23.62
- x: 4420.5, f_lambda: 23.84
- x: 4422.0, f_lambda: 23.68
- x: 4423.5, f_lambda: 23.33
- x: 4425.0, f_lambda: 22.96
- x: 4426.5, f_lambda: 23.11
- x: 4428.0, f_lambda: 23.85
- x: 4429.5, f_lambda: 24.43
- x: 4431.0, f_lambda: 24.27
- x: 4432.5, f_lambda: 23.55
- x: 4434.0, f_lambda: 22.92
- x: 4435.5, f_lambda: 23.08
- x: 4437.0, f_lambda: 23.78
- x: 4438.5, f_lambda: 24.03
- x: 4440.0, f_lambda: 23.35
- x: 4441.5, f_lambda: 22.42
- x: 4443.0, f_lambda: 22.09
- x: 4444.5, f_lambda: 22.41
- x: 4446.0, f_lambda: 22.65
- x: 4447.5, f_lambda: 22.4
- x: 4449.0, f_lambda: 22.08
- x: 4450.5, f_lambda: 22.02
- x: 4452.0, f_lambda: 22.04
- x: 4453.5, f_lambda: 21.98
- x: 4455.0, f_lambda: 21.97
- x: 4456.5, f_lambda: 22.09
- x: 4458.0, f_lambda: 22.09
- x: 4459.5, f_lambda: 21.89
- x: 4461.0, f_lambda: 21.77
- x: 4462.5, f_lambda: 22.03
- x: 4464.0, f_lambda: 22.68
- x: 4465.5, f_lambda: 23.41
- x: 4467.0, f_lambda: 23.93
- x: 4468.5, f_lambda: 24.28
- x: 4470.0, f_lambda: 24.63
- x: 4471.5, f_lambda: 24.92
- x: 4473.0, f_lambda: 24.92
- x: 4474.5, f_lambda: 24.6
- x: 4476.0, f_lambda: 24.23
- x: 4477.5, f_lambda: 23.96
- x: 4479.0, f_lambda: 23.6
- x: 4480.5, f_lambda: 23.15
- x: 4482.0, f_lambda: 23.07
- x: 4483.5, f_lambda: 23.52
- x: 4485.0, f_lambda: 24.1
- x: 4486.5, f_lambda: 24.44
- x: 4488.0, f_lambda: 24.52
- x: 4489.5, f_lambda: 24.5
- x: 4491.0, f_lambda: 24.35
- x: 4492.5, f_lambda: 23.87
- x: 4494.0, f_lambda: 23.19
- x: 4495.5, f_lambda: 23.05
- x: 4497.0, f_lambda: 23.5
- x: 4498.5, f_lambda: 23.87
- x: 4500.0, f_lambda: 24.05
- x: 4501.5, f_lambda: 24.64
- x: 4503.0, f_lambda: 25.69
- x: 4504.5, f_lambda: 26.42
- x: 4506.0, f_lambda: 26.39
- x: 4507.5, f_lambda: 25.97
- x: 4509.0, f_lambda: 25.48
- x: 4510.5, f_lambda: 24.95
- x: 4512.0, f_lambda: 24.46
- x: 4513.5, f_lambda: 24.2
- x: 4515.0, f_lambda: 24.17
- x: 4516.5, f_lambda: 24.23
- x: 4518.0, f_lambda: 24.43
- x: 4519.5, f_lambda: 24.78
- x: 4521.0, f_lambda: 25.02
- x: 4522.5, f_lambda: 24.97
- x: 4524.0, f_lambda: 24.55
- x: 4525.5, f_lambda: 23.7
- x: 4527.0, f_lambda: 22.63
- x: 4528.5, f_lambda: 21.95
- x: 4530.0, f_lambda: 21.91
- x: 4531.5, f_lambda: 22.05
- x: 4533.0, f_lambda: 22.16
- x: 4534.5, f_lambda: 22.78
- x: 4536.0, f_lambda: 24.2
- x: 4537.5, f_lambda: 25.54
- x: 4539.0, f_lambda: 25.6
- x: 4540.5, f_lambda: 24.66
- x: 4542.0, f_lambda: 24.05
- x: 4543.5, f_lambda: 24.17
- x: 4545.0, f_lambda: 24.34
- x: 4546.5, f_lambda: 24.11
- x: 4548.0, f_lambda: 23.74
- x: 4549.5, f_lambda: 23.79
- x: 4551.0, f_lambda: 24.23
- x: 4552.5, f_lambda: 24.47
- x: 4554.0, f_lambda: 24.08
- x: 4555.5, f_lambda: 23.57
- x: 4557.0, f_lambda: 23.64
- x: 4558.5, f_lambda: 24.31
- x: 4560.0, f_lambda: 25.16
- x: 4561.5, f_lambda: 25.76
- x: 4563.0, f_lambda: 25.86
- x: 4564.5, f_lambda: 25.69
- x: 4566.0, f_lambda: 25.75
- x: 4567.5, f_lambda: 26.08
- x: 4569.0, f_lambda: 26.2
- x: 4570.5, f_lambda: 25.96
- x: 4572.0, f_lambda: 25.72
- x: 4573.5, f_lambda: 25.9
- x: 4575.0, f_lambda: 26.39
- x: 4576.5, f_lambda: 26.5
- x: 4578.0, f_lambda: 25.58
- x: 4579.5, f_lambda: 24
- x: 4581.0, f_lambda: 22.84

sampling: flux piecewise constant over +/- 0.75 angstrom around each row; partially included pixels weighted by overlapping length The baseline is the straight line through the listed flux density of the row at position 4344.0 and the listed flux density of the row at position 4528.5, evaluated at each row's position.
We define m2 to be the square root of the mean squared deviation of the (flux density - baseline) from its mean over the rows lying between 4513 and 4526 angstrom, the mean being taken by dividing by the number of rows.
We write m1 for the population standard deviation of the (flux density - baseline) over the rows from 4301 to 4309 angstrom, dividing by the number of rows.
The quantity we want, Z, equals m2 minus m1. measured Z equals 0.1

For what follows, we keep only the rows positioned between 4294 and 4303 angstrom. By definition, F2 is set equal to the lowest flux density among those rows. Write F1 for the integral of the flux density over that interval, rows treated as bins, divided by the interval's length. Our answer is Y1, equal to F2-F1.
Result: -1.93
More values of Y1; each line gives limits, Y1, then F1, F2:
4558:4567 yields -1.16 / 25.5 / 24.31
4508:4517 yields -0.46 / 24.6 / 24.17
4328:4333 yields -0.35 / 20.8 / 20.48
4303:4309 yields -0.21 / 12.6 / 12.36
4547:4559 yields -0.40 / 24.0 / 23.57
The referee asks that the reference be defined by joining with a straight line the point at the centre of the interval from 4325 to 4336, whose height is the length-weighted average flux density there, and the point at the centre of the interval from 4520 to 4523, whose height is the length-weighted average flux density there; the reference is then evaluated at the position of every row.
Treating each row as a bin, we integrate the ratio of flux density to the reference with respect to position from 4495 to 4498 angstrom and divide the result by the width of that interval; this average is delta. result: 0.96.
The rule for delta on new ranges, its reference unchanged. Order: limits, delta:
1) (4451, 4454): 0.95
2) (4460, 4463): 0.93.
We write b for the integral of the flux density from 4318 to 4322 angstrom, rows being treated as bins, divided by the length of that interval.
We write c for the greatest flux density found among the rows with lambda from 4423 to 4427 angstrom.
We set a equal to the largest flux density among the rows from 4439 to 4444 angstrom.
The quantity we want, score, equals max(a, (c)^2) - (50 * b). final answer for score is -574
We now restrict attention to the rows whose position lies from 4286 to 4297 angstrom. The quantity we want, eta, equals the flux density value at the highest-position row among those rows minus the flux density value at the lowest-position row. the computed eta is 0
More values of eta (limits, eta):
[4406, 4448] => 3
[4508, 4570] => 1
